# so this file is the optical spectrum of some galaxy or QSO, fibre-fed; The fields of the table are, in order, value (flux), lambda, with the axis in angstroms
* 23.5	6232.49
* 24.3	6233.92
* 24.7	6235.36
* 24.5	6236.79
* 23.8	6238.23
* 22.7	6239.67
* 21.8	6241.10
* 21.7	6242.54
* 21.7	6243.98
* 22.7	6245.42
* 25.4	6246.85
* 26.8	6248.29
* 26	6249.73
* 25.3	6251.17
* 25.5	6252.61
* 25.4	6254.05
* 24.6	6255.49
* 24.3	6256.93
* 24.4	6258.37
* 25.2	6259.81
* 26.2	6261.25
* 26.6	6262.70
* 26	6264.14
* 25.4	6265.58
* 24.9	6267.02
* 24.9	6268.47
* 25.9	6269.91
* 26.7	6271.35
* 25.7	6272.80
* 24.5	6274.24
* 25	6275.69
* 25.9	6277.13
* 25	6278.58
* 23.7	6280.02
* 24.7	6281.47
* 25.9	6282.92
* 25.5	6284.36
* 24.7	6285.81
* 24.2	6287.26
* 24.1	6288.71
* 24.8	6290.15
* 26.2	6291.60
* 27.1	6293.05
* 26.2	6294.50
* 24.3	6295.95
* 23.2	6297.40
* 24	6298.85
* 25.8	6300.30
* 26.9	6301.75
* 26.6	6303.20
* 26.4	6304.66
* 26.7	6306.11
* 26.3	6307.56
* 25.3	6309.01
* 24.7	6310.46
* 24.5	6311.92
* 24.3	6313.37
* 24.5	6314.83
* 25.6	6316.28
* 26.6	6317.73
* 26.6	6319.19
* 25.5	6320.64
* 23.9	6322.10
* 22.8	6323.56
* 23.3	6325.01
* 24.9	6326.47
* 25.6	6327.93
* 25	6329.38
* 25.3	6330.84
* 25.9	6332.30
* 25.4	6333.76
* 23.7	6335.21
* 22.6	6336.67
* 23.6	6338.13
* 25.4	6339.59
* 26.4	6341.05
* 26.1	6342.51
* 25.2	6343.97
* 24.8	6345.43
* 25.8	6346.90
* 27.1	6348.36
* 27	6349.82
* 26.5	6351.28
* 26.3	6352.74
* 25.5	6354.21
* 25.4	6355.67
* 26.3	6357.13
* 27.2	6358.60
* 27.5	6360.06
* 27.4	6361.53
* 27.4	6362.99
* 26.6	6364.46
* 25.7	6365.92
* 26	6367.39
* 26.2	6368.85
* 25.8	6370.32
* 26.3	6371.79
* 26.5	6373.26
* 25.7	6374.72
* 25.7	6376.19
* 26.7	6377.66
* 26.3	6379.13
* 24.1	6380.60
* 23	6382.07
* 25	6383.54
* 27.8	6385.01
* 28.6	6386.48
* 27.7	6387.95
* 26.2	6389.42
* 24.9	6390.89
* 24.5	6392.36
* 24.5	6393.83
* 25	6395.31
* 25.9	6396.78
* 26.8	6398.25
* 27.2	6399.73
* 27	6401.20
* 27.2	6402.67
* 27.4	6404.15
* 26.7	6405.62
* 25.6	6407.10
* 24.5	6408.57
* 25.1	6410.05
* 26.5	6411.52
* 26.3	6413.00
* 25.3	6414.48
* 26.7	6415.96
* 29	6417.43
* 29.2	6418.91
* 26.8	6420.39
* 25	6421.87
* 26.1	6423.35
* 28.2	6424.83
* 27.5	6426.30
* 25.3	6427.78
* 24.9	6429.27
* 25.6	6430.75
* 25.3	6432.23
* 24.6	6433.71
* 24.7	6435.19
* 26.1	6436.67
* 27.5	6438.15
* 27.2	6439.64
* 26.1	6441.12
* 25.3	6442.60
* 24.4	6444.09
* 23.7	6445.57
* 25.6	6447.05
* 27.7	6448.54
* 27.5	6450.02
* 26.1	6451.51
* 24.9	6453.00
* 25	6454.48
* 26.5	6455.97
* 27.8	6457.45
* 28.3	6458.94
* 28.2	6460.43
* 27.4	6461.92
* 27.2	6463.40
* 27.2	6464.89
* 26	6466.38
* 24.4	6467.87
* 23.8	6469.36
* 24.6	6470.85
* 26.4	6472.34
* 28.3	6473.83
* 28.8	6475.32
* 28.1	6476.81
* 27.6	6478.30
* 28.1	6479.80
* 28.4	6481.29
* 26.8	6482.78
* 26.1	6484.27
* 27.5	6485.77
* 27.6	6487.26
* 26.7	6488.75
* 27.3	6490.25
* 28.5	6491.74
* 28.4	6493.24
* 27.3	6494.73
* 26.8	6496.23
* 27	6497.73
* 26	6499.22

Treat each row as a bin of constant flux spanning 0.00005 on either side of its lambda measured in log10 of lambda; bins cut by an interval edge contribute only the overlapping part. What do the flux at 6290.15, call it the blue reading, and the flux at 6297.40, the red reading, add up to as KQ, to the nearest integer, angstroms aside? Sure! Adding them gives 48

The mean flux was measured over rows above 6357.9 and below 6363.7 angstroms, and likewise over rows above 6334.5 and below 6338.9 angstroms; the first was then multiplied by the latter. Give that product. 638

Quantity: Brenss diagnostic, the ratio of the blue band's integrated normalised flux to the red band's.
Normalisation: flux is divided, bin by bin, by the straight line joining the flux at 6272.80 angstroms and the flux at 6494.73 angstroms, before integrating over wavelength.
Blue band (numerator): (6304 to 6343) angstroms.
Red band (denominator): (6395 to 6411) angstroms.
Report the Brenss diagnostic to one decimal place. 2.4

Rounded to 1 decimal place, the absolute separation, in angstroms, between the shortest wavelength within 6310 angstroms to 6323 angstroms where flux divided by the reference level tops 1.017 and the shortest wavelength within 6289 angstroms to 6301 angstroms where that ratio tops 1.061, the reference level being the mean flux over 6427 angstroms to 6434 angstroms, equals 23.2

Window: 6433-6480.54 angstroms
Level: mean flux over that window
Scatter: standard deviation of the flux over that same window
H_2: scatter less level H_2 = -24.9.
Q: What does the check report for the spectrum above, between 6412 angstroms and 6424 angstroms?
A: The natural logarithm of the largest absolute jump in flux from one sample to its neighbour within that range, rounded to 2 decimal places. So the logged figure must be 0.88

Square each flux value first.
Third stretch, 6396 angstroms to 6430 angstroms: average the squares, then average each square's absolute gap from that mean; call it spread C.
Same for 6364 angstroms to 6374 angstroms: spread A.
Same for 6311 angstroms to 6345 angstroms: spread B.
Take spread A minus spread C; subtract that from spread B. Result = 85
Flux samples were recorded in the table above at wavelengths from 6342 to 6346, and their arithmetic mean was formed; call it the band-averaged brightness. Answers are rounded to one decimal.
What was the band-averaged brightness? 25.4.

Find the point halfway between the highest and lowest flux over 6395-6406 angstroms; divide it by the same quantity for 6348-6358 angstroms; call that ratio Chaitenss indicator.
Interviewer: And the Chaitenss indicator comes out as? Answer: 1.00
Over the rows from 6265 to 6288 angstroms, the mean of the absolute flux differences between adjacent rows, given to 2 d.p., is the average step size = 0.80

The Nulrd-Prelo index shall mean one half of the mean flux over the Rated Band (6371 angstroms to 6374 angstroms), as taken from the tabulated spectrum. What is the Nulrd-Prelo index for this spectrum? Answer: 13.2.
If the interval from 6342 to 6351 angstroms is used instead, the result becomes 13.0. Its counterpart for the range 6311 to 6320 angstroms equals 12.7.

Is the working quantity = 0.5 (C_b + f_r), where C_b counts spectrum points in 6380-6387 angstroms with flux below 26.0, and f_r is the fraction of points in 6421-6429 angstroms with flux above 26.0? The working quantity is 1.80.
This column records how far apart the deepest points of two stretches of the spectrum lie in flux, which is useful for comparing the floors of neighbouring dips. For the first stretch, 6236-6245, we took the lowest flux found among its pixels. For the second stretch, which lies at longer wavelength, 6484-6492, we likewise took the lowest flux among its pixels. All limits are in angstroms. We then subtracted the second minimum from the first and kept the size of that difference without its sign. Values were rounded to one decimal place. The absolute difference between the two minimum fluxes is 4.4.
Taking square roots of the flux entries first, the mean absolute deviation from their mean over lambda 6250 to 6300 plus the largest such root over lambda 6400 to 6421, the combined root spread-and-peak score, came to 5.48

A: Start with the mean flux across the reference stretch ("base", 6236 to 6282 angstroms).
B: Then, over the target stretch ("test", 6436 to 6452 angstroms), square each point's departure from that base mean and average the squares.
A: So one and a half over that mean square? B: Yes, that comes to 0.4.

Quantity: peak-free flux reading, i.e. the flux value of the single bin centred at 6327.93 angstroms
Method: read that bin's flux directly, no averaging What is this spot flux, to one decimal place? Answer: 25.6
